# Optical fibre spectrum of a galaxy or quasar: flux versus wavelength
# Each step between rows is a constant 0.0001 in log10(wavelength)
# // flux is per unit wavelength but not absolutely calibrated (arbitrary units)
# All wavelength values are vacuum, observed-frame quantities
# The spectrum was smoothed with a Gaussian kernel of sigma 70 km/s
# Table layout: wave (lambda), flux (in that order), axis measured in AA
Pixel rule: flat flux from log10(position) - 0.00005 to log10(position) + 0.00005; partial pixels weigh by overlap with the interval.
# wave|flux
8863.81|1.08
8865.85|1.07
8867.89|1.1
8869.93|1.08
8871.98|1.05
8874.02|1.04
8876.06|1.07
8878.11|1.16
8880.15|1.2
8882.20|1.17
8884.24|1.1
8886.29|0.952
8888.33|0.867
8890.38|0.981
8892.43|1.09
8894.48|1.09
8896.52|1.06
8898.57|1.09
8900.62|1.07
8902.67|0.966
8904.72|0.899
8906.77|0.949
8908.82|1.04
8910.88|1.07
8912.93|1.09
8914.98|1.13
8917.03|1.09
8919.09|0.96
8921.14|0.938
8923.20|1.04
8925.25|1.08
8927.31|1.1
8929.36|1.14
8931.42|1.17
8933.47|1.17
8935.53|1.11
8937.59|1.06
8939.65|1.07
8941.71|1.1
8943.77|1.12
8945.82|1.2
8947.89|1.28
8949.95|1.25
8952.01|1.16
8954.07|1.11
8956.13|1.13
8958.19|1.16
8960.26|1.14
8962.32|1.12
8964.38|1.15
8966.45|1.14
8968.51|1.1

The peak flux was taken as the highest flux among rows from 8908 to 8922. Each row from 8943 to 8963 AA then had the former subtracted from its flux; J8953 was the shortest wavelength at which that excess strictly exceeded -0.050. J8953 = 8943.77 AA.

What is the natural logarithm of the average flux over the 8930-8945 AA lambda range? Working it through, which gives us 0.11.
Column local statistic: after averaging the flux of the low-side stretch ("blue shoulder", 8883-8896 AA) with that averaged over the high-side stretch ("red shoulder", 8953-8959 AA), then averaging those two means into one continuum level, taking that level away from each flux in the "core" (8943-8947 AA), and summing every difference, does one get 0.17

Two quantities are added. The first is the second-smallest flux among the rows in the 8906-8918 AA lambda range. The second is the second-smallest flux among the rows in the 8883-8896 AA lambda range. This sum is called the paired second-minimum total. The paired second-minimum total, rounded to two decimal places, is 1.99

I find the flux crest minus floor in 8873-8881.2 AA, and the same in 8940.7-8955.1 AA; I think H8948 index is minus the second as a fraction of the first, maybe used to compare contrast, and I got -1.1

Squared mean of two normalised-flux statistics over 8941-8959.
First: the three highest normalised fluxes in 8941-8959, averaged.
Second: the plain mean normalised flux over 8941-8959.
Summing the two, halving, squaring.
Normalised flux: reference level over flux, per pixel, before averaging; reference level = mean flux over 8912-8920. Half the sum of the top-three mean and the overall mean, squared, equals 0.88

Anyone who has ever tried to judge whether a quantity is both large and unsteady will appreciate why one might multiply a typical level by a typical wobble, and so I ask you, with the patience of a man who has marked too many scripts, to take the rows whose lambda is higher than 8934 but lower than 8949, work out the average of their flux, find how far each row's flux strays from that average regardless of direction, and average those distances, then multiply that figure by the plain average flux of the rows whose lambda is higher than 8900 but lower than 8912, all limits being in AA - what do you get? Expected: 0.060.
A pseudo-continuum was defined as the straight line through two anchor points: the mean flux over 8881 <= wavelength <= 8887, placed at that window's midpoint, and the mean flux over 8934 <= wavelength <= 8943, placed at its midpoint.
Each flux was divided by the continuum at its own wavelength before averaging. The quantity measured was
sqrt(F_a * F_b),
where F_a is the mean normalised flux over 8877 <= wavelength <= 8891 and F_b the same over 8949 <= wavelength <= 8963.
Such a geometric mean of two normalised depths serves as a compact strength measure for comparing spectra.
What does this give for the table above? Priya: 1.02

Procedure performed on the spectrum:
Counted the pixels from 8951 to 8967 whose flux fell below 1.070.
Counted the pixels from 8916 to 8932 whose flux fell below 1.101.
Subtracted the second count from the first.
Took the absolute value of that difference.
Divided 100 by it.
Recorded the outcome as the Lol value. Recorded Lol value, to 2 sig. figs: 17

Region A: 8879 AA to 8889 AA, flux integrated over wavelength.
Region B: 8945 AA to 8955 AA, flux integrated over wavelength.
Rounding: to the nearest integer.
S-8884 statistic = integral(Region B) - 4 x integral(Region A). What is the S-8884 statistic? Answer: -31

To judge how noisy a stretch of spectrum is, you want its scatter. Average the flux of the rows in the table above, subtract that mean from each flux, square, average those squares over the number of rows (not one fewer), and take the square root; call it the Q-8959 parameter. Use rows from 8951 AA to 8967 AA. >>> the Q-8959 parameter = 0.017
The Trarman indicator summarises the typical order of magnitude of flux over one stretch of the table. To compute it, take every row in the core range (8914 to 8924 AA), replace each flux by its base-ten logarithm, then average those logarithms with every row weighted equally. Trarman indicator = 0.01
